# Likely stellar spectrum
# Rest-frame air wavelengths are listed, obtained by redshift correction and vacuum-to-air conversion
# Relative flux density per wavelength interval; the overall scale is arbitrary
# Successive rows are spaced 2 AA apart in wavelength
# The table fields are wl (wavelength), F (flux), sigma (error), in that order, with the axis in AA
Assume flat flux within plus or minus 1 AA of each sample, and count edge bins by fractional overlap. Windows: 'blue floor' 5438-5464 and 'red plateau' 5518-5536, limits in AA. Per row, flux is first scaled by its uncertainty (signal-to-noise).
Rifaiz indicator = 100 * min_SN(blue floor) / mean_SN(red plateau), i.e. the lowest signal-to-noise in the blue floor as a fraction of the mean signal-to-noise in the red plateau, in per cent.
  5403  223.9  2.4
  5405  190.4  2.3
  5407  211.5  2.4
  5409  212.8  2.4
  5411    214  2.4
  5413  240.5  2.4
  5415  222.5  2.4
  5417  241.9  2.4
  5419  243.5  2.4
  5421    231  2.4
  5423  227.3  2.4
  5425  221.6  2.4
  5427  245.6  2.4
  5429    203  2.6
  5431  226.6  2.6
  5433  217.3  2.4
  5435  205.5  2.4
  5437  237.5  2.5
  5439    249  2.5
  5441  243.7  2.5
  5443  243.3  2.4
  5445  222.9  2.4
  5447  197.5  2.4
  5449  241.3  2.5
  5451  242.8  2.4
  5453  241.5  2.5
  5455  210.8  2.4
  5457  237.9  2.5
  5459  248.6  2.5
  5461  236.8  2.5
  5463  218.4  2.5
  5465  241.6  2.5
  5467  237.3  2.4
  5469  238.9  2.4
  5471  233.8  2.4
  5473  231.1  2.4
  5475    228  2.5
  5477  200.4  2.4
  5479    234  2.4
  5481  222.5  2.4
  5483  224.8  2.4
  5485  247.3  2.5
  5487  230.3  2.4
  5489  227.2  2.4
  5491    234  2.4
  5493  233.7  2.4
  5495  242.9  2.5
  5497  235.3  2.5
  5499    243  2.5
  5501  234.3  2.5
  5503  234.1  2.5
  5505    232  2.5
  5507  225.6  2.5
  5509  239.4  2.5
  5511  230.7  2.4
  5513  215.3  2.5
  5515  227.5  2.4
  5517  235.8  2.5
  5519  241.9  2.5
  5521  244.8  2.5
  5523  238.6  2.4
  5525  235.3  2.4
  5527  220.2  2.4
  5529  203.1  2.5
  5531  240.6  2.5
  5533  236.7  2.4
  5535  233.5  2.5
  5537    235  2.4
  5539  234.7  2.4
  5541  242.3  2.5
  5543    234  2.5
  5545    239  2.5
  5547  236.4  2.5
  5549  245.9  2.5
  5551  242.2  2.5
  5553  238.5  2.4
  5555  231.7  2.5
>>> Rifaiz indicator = 86.8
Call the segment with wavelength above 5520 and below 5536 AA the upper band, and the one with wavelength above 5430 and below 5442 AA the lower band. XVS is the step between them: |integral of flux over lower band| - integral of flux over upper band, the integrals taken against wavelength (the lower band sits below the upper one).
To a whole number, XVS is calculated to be -946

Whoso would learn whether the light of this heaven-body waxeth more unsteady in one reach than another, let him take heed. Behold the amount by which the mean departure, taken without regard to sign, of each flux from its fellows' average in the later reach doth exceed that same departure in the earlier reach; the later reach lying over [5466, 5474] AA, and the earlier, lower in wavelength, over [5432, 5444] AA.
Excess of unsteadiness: -11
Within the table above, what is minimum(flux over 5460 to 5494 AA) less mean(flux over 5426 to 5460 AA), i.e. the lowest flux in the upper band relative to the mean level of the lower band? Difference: -29.9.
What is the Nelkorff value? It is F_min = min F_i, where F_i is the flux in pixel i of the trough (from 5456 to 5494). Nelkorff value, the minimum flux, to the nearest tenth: 200.4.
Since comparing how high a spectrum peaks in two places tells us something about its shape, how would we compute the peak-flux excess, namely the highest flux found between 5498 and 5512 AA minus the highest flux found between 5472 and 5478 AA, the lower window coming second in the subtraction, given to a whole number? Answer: 12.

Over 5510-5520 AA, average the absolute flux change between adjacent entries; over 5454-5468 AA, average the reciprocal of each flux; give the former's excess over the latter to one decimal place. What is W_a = 10.5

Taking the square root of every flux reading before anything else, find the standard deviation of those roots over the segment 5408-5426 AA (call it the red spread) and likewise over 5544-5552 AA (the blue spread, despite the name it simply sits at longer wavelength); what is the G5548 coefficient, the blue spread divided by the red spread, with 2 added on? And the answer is 2.3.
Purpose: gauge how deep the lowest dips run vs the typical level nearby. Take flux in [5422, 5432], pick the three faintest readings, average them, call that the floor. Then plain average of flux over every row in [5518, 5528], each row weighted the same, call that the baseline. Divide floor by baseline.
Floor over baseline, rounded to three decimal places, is 0.919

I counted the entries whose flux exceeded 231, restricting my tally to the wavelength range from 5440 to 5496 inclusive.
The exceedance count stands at 18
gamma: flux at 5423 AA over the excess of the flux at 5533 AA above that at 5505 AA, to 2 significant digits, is 48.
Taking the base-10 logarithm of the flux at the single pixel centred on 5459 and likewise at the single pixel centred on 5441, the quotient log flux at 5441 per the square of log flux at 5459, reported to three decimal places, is 0.416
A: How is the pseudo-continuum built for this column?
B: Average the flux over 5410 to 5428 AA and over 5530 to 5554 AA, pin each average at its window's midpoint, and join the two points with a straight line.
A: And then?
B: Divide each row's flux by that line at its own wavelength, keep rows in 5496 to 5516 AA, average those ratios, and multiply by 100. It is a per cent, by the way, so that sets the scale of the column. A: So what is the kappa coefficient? 98.0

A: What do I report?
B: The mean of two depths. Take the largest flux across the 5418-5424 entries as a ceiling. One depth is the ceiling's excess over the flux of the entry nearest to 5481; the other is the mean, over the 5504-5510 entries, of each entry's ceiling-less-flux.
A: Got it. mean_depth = 16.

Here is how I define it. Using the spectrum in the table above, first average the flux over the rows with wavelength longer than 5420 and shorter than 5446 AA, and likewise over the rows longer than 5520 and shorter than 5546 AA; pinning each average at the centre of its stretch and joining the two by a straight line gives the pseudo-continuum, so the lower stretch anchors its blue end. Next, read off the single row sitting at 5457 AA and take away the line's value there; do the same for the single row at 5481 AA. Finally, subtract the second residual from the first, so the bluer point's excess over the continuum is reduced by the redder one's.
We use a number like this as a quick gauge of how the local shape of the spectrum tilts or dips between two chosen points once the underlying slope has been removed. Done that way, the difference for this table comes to 17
